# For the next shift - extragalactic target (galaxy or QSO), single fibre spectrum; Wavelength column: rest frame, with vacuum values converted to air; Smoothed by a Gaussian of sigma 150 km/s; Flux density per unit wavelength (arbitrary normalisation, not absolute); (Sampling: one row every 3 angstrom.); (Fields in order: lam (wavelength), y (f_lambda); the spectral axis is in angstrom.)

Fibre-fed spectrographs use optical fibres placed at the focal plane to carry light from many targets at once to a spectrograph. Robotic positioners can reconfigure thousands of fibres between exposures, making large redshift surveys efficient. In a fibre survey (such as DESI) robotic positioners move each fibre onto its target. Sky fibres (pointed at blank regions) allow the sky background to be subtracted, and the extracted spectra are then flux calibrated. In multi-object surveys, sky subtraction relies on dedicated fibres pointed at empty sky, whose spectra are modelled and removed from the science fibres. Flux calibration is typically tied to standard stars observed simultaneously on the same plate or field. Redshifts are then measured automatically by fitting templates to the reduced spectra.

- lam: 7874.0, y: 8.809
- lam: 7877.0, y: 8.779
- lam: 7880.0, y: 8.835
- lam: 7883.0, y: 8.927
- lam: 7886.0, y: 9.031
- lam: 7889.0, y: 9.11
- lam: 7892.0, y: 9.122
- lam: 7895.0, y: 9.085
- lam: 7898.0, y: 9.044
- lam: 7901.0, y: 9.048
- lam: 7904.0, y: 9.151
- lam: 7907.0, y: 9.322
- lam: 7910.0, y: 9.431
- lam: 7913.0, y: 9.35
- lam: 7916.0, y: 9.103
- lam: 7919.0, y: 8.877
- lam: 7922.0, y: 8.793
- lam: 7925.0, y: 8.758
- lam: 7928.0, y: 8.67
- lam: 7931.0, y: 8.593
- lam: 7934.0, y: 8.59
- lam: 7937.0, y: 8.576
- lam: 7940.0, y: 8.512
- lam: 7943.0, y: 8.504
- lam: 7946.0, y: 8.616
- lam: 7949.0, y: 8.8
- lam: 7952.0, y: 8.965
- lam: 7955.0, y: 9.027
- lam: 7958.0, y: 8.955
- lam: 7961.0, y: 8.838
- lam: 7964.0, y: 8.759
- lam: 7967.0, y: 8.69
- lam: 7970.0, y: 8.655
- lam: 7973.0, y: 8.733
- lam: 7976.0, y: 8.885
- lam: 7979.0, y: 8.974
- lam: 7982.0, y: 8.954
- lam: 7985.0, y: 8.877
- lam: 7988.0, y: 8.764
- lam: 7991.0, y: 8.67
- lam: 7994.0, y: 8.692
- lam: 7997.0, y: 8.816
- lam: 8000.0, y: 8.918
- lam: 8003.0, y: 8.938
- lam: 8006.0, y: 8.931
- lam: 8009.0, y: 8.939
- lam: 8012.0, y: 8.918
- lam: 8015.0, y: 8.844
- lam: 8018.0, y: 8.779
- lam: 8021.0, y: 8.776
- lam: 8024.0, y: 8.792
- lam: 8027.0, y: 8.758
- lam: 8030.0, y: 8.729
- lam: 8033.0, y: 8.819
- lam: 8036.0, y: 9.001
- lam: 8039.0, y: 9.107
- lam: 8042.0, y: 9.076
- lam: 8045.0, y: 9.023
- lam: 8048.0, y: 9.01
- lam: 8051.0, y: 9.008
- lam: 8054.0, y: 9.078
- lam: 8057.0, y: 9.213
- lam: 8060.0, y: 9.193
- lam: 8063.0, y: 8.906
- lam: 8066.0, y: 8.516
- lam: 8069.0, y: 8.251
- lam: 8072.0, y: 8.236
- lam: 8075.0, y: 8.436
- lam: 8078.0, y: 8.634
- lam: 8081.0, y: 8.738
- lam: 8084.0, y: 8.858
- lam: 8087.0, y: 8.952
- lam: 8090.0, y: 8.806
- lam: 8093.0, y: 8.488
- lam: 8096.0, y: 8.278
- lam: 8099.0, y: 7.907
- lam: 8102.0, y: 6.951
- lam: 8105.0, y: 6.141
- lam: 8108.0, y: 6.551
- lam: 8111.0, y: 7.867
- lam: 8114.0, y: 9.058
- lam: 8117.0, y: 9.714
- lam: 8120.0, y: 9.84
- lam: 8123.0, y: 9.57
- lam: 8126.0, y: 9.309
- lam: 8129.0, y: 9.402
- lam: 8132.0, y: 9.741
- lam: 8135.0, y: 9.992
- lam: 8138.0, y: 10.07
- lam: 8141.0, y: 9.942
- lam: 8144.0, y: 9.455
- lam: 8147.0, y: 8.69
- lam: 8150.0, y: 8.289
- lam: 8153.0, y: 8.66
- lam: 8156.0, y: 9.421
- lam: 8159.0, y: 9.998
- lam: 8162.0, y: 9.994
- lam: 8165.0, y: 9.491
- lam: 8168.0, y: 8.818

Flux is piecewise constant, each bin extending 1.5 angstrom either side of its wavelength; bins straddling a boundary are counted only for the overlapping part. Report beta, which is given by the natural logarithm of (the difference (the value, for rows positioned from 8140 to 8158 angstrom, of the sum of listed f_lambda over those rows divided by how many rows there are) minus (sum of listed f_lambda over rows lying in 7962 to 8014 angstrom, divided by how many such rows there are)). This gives -1.4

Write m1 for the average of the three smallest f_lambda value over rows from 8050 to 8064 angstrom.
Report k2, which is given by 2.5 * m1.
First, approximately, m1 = 9.00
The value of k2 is 22.5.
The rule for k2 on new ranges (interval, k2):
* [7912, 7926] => 22.0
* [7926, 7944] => 21.3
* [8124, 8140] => 23.7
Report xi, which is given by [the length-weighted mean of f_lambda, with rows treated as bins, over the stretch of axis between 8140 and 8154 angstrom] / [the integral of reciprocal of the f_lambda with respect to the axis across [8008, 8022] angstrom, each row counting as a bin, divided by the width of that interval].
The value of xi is 80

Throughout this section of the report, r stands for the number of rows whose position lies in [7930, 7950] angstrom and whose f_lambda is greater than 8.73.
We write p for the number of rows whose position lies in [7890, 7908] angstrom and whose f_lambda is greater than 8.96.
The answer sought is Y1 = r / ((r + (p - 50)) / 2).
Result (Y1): -0.05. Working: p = 6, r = 1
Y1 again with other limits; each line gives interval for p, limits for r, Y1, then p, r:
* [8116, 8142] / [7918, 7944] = -0.16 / 9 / 3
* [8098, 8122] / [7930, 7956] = -0.14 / 3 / 3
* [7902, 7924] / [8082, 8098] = -0.14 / 5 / 3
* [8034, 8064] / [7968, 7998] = -0.41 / 9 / 7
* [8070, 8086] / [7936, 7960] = -0.17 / 0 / 4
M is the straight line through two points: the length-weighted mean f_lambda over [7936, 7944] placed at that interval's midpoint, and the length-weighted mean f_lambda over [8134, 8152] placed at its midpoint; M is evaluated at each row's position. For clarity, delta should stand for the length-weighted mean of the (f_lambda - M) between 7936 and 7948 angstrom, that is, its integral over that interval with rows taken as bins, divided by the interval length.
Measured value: 0.0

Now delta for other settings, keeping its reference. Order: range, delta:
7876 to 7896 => 0.7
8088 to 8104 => -1.1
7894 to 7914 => 0.8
